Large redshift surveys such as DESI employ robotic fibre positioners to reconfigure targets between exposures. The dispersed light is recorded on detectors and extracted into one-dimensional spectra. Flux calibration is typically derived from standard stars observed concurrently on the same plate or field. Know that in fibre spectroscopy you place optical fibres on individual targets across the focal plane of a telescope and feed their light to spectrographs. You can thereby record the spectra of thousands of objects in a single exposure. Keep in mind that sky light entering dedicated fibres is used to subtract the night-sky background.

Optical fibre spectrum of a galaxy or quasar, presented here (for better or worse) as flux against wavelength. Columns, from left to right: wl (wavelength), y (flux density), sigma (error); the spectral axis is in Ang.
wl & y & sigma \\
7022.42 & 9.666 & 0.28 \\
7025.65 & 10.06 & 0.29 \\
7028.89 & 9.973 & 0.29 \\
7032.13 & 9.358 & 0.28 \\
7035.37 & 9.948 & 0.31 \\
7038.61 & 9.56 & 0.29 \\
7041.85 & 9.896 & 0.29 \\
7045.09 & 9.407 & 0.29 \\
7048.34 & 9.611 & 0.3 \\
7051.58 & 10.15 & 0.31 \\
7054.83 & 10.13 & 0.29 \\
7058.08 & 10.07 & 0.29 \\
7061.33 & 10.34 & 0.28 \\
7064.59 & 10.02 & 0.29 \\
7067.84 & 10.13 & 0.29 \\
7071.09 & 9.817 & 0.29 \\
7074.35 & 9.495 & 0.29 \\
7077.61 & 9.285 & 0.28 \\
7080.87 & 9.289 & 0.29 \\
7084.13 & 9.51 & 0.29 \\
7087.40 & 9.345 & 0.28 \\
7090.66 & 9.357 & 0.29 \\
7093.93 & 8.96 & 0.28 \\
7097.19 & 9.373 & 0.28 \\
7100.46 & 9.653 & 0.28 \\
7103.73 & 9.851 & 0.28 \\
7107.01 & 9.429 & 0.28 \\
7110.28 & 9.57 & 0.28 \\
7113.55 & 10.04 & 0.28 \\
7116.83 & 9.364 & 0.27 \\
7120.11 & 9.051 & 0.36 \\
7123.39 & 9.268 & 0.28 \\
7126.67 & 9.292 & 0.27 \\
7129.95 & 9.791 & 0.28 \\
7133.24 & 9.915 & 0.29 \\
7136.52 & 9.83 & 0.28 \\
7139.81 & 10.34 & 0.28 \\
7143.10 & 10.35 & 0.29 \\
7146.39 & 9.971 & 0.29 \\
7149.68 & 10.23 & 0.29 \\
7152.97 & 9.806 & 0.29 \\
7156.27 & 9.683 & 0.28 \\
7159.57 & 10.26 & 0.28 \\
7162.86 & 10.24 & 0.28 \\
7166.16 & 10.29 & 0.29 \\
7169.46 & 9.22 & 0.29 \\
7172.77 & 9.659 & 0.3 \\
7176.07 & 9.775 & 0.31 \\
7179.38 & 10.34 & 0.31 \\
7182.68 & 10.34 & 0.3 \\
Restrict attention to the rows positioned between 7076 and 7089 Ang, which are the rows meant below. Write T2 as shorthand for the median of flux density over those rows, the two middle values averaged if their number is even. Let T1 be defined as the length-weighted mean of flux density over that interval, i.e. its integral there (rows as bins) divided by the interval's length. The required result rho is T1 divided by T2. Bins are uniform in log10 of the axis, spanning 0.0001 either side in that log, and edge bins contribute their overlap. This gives 1.00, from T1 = 9.35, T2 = 9.32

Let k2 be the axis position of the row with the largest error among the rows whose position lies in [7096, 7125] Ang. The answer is 7120.11 Ang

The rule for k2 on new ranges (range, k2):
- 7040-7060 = 7051.58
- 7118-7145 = 7120.11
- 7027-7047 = 7035.37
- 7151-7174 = 7172.77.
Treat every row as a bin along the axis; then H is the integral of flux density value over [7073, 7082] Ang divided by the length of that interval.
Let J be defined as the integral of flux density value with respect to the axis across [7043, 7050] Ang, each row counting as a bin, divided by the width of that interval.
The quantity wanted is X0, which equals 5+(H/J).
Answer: 5.98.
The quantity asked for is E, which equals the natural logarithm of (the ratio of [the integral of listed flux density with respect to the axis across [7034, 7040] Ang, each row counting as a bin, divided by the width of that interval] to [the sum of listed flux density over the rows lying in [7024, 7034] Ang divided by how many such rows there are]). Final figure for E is -0.004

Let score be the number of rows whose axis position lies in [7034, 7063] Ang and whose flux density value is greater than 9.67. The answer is 6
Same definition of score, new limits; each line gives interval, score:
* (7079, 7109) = 1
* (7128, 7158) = 9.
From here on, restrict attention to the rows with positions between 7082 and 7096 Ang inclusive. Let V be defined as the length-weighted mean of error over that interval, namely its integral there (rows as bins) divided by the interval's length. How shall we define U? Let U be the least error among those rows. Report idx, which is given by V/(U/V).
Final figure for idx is 0.2903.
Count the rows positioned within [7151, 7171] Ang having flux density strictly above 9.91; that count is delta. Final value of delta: 3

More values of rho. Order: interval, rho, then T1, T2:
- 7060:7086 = 1.01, 9.72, 9.66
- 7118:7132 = 1.01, 9.36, 9.28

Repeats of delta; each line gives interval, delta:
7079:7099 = 0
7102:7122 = 1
